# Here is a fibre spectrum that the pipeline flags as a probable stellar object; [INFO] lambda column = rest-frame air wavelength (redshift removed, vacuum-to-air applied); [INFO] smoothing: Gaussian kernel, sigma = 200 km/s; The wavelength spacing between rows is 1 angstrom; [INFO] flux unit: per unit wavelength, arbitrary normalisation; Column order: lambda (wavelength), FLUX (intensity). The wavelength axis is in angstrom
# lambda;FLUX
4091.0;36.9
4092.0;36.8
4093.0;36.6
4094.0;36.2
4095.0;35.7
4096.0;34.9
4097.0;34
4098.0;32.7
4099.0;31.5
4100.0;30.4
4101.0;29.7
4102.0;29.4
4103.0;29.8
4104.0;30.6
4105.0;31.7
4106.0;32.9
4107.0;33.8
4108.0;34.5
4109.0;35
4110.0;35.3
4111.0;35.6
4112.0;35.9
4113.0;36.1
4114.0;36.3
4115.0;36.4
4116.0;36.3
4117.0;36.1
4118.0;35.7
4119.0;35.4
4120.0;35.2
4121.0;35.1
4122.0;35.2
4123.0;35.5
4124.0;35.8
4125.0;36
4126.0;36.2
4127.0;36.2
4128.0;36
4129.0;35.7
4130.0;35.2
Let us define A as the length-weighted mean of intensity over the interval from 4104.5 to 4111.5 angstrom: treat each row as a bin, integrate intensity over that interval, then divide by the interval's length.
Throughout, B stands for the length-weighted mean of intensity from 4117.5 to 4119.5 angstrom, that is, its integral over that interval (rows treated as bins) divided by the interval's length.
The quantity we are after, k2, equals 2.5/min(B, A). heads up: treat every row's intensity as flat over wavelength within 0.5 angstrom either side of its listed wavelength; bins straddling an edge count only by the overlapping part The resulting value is 0.073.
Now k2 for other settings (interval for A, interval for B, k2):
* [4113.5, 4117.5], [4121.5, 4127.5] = 0.070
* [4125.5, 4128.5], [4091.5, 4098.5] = 0.071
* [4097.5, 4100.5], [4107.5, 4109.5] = 0.079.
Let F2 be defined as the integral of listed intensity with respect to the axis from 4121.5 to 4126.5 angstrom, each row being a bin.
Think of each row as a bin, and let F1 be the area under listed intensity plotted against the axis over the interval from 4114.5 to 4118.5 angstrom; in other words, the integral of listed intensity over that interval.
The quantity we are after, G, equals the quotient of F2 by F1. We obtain 1.2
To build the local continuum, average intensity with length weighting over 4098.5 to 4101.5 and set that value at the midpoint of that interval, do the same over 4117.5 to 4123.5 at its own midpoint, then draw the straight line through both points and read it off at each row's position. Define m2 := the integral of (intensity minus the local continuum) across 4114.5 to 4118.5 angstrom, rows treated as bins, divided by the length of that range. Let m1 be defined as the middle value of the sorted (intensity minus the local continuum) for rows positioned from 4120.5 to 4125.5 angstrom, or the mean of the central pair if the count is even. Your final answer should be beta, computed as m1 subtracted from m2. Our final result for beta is 2.1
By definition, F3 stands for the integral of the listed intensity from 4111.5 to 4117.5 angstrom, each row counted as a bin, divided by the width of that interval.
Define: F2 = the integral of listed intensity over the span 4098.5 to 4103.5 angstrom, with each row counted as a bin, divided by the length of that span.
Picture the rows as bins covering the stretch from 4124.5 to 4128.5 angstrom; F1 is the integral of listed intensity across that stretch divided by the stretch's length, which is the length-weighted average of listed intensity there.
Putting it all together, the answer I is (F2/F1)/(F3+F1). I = 0.012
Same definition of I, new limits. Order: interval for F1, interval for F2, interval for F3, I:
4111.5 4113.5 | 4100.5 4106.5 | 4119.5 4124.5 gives 0.012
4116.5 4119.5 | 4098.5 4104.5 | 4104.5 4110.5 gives 0.012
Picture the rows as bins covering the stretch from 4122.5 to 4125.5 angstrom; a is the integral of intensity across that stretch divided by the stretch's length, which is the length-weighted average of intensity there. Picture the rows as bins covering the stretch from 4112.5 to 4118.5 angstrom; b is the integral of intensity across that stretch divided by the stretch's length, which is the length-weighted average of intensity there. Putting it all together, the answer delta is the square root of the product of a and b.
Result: 36.0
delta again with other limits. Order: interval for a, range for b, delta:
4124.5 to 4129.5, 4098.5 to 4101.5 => 33.2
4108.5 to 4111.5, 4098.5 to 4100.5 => 33.1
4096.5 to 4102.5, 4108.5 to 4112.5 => 33.3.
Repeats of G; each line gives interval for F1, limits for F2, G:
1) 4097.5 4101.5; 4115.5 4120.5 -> 1.4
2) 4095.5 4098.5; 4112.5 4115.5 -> 1.1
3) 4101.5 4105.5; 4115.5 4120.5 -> 1.5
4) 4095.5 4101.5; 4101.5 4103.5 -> 0.3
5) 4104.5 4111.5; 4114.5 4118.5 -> 0.6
